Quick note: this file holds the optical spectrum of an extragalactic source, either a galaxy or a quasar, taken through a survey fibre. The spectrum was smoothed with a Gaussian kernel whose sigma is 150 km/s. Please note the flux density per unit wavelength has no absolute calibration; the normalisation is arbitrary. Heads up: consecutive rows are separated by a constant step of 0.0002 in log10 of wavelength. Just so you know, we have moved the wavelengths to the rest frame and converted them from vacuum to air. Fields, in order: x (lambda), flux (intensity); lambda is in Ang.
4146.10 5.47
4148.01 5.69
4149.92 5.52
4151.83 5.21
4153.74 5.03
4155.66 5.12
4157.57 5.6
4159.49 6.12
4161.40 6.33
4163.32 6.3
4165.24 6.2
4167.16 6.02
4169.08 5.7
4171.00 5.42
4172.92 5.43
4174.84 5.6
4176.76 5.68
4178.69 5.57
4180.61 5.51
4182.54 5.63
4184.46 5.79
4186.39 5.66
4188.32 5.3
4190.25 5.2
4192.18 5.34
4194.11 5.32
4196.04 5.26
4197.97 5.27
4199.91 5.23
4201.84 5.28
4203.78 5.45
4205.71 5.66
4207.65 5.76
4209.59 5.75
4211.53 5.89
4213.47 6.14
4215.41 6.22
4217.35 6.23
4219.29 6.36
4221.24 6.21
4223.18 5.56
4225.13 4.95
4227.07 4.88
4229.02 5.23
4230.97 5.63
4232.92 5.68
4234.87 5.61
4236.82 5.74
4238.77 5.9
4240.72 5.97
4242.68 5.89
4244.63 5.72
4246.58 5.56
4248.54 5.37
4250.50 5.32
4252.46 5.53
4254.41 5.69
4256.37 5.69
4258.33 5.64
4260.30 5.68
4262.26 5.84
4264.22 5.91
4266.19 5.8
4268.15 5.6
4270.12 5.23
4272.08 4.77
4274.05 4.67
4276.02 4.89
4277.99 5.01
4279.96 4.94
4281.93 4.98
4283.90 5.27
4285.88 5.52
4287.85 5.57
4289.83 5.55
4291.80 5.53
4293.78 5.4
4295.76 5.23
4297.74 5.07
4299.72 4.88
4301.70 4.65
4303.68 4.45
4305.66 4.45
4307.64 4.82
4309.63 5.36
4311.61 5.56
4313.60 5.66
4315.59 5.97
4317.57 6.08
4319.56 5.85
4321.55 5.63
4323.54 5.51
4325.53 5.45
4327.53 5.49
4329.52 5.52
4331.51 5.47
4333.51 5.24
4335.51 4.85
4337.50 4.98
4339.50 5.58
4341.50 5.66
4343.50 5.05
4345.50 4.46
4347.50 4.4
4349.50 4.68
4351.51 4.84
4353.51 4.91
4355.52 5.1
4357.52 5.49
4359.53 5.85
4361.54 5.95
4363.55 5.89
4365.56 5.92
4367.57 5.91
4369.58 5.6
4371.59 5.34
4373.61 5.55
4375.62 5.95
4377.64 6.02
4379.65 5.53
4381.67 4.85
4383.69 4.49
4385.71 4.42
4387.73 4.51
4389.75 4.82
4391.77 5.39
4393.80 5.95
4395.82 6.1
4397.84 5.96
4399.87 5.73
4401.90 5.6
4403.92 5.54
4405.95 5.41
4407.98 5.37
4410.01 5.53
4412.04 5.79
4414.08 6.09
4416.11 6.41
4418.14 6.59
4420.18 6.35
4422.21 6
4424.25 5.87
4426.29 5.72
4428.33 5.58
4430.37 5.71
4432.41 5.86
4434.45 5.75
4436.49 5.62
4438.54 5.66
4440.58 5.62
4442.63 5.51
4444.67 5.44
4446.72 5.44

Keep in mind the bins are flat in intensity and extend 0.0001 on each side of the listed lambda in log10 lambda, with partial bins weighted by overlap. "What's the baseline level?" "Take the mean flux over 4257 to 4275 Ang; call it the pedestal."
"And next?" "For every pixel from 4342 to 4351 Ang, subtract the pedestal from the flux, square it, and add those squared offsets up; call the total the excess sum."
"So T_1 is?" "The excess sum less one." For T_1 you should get 1.9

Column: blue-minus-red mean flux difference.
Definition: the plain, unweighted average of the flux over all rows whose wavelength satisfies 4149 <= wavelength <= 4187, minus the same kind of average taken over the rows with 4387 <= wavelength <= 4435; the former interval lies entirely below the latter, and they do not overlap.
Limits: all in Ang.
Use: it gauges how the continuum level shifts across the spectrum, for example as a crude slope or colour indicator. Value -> -0.1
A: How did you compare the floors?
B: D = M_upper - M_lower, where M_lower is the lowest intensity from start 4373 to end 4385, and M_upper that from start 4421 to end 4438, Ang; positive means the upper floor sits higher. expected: 1.1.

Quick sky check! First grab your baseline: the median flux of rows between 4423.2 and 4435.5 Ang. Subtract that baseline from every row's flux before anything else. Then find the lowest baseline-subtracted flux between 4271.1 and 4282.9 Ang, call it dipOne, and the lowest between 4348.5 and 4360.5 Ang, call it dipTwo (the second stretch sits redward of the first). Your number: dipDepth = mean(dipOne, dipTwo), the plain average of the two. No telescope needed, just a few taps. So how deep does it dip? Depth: -1.1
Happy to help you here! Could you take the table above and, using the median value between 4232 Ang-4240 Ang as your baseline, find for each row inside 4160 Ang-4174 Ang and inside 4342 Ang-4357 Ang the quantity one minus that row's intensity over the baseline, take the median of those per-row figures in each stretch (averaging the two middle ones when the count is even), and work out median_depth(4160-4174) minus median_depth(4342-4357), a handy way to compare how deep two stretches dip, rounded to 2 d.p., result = -0.21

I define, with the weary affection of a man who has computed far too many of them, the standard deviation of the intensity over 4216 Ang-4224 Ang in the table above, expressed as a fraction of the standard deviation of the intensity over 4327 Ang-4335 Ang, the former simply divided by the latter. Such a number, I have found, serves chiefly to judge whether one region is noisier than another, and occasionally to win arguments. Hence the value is 2.8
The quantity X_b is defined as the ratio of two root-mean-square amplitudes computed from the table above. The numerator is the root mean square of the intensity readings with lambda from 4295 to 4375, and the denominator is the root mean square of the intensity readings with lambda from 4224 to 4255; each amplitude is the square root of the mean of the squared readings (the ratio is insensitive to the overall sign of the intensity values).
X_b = 0.96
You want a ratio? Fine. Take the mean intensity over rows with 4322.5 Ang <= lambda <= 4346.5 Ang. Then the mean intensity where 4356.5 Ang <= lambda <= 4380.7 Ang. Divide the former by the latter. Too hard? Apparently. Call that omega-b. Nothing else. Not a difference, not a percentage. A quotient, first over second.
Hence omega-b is 0.92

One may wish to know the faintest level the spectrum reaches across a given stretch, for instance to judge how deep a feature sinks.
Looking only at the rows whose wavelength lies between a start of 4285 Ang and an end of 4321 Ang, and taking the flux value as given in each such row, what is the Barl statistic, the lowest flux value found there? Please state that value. 4.45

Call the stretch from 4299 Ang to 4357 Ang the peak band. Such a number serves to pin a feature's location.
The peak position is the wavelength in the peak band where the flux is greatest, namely 4317.57 Ang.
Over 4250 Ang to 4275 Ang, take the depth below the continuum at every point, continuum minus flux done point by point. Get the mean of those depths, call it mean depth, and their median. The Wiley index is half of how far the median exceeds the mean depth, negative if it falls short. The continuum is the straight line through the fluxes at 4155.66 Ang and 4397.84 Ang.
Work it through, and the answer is -0.08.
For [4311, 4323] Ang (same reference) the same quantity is 0.02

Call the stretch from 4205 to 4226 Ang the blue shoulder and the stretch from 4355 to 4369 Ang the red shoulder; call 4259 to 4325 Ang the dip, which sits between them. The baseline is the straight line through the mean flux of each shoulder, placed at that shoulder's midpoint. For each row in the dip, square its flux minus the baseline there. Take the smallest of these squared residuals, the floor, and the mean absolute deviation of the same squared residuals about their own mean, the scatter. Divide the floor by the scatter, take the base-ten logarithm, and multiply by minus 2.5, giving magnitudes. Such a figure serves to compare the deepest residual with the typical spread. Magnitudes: 11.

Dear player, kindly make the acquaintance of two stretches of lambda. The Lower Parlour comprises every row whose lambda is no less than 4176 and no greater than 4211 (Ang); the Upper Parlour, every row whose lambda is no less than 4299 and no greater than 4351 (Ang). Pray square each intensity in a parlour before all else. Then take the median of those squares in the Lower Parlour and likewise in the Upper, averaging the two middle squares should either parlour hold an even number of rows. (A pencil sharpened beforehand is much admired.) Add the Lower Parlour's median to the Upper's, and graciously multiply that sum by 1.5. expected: 89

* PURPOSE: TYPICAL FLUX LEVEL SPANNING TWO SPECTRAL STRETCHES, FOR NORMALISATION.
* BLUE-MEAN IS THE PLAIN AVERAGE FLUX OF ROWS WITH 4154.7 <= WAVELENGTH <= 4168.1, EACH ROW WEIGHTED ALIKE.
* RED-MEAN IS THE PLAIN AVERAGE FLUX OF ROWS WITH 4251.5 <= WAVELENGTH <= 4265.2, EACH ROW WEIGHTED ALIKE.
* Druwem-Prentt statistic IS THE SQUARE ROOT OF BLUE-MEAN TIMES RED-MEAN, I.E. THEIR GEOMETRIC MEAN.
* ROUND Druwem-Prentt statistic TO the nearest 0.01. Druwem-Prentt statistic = 5.83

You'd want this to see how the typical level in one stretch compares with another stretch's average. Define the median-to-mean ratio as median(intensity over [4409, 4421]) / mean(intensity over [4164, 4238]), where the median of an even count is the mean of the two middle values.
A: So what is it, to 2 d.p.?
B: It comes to 1.11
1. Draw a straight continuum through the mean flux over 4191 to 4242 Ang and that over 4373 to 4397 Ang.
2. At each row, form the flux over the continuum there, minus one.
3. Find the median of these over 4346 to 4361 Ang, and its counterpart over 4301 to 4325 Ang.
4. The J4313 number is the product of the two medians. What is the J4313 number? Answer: -0.0016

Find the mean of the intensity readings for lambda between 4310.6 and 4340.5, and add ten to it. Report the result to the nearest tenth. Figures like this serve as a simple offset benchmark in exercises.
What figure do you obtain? 15.5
